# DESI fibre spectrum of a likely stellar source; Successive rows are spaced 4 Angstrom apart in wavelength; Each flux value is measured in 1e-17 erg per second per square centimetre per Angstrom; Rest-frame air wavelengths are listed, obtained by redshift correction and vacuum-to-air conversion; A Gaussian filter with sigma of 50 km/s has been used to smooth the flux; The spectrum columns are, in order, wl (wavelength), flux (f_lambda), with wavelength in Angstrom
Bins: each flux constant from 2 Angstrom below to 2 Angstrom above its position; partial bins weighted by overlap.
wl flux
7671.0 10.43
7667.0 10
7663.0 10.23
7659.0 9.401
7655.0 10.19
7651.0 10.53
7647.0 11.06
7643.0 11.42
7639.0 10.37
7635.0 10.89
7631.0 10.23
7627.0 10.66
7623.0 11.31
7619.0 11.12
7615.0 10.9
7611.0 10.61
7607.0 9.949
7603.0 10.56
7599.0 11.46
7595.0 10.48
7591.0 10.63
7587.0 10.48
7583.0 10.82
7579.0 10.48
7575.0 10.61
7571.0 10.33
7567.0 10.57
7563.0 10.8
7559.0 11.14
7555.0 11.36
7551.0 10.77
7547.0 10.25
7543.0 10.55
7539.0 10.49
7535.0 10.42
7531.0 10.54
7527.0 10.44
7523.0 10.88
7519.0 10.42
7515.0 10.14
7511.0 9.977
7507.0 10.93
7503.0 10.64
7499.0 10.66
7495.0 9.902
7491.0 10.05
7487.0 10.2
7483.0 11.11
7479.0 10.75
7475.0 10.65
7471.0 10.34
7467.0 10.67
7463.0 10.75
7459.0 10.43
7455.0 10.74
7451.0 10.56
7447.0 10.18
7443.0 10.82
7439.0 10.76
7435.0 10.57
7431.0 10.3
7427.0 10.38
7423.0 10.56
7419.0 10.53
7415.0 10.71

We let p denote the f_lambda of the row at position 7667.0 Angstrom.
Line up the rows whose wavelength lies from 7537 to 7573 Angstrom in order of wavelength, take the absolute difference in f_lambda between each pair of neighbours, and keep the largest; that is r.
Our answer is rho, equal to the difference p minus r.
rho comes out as 9.4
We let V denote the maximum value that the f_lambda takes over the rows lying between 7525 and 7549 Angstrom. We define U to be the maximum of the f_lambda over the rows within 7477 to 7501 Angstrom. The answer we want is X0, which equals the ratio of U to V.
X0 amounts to 1.05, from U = 11.11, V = 10.55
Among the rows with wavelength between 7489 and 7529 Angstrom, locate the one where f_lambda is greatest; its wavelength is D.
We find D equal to 7507.0 Angstrom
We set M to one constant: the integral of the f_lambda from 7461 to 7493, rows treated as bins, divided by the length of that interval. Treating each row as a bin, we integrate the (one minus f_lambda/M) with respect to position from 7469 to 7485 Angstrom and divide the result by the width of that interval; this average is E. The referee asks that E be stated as -0.014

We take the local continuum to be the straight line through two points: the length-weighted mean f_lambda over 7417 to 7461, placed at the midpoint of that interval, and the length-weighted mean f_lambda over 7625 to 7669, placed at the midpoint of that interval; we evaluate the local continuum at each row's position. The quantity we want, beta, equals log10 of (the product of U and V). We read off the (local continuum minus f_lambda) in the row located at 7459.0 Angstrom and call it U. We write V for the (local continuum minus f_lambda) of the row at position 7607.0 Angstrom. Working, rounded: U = 0.1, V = 0.5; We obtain -1.32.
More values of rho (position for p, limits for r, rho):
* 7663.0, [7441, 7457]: 9.6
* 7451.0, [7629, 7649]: 9.5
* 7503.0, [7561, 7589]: 10.3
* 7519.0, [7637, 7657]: 9.4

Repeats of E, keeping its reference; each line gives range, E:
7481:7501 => 0.017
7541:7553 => 0.004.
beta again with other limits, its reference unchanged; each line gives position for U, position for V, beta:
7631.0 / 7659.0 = -0.62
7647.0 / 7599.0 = -0.22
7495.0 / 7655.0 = -0.80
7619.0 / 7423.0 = -1.80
